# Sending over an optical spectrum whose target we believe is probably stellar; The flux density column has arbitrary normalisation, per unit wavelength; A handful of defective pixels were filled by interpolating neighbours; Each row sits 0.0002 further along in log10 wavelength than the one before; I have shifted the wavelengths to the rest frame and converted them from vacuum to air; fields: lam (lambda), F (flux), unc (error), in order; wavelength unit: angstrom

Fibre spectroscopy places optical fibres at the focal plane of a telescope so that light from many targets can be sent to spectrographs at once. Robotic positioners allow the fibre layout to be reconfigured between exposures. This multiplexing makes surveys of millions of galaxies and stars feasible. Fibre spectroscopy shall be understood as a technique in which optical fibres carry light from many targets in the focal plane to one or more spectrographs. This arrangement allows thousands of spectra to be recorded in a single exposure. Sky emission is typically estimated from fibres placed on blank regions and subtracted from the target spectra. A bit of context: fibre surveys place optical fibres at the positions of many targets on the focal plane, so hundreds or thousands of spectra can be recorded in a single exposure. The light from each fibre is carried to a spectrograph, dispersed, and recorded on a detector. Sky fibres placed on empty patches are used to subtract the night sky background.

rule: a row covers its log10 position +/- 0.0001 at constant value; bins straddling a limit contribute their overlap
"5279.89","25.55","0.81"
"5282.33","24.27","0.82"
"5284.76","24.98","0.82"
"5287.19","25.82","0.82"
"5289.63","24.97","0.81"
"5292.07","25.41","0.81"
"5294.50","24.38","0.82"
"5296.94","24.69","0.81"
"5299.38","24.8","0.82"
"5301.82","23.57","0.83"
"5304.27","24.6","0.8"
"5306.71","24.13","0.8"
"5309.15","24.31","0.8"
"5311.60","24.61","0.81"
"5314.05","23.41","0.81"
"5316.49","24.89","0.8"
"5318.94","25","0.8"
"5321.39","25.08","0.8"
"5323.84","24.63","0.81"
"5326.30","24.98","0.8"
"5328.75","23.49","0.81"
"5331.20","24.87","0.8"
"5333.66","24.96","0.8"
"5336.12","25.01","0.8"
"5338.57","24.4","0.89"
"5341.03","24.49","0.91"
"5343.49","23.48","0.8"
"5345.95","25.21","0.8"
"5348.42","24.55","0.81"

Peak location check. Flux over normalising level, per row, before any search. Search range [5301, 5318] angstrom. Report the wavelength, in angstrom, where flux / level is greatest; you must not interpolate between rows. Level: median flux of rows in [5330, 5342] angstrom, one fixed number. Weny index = 5316.49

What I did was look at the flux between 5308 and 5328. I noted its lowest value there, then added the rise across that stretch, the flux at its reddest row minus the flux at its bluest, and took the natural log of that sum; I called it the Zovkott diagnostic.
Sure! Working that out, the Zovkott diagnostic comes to 3.18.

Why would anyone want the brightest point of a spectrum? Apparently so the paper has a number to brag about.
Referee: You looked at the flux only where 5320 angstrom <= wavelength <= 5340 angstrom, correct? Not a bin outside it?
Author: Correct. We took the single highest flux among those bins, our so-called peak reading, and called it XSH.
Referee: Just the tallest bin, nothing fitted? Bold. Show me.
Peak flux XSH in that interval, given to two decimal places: 25.08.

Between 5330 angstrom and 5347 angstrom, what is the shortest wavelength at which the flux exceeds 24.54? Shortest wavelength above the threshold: 5331.20 angstrom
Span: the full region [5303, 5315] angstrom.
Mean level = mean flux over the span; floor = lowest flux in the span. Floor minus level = -0.80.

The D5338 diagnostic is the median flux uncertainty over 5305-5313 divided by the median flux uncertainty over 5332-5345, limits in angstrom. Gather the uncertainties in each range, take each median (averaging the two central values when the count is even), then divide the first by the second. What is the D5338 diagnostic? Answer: 1.00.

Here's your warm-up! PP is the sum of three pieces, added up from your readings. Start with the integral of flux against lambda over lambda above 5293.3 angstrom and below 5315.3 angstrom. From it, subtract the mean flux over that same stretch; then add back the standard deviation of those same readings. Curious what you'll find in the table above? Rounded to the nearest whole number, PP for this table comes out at 510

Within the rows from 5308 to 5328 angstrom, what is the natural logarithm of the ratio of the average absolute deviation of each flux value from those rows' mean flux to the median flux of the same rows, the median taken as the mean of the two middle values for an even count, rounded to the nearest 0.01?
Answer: -4.18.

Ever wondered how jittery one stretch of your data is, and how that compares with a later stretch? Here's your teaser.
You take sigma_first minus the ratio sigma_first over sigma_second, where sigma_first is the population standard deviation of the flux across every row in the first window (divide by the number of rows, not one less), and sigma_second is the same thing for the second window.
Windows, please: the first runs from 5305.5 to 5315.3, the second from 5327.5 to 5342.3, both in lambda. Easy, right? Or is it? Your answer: -0.406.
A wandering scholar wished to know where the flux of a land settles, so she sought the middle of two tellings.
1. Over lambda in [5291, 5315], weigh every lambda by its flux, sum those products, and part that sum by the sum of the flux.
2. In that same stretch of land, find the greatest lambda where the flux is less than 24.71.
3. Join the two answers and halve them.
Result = 5308.5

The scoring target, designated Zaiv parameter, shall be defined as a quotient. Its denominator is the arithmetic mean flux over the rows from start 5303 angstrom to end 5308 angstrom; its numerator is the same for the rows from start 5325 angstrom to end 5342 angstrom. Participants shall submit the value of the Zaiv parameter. 1.01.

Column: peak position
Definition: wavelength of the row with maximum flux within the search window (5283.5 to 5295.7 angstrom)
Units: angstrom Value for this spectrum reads 5287.19 angstrom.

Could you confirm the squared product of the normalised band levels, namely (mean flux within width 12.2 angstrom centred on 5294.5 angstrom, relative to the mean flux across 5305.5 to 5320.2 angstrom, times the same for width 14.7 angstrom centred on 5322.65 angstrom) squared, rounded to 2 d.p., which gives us 1.06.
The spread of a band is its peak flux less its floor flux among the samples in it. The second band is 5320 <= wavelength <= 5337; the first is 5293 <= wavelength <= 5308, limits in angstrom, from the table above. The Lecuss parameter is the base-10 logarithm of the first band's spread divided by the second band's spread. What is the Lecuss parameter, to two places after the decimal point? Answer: -0.11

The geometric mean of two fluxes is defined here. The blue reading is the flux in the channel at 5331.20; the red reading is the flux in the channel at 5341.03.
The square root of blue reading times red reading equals 24.7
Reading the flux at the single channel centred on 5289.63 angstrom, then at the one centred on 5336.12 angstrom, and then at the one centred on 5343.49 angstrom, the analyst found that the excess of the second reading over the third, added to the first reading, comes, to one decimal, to 26.5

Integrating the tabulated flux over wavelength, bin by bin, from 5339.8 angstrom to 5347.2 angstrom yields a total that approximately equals 180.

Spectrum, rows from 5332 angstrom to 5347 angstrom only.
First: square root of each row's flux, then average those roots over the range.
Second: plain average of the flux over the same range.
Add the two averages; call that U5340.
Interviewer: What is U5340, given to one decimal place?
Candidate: 29.6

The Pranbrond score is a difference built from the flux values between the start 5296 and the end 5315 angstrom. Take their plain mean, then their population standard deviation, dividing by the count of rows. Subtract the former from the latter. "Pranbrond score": -23.77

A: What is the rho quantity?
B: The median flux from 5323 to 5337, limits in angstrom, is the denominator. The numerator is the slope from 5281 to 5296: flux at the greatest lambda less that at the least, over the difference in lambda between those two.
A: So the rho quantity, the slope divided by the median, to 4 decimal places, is 0.0004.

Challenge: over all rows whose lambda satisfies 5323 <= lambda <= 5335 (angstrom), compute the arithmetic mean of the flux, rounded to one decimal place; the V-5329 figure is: 24.6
